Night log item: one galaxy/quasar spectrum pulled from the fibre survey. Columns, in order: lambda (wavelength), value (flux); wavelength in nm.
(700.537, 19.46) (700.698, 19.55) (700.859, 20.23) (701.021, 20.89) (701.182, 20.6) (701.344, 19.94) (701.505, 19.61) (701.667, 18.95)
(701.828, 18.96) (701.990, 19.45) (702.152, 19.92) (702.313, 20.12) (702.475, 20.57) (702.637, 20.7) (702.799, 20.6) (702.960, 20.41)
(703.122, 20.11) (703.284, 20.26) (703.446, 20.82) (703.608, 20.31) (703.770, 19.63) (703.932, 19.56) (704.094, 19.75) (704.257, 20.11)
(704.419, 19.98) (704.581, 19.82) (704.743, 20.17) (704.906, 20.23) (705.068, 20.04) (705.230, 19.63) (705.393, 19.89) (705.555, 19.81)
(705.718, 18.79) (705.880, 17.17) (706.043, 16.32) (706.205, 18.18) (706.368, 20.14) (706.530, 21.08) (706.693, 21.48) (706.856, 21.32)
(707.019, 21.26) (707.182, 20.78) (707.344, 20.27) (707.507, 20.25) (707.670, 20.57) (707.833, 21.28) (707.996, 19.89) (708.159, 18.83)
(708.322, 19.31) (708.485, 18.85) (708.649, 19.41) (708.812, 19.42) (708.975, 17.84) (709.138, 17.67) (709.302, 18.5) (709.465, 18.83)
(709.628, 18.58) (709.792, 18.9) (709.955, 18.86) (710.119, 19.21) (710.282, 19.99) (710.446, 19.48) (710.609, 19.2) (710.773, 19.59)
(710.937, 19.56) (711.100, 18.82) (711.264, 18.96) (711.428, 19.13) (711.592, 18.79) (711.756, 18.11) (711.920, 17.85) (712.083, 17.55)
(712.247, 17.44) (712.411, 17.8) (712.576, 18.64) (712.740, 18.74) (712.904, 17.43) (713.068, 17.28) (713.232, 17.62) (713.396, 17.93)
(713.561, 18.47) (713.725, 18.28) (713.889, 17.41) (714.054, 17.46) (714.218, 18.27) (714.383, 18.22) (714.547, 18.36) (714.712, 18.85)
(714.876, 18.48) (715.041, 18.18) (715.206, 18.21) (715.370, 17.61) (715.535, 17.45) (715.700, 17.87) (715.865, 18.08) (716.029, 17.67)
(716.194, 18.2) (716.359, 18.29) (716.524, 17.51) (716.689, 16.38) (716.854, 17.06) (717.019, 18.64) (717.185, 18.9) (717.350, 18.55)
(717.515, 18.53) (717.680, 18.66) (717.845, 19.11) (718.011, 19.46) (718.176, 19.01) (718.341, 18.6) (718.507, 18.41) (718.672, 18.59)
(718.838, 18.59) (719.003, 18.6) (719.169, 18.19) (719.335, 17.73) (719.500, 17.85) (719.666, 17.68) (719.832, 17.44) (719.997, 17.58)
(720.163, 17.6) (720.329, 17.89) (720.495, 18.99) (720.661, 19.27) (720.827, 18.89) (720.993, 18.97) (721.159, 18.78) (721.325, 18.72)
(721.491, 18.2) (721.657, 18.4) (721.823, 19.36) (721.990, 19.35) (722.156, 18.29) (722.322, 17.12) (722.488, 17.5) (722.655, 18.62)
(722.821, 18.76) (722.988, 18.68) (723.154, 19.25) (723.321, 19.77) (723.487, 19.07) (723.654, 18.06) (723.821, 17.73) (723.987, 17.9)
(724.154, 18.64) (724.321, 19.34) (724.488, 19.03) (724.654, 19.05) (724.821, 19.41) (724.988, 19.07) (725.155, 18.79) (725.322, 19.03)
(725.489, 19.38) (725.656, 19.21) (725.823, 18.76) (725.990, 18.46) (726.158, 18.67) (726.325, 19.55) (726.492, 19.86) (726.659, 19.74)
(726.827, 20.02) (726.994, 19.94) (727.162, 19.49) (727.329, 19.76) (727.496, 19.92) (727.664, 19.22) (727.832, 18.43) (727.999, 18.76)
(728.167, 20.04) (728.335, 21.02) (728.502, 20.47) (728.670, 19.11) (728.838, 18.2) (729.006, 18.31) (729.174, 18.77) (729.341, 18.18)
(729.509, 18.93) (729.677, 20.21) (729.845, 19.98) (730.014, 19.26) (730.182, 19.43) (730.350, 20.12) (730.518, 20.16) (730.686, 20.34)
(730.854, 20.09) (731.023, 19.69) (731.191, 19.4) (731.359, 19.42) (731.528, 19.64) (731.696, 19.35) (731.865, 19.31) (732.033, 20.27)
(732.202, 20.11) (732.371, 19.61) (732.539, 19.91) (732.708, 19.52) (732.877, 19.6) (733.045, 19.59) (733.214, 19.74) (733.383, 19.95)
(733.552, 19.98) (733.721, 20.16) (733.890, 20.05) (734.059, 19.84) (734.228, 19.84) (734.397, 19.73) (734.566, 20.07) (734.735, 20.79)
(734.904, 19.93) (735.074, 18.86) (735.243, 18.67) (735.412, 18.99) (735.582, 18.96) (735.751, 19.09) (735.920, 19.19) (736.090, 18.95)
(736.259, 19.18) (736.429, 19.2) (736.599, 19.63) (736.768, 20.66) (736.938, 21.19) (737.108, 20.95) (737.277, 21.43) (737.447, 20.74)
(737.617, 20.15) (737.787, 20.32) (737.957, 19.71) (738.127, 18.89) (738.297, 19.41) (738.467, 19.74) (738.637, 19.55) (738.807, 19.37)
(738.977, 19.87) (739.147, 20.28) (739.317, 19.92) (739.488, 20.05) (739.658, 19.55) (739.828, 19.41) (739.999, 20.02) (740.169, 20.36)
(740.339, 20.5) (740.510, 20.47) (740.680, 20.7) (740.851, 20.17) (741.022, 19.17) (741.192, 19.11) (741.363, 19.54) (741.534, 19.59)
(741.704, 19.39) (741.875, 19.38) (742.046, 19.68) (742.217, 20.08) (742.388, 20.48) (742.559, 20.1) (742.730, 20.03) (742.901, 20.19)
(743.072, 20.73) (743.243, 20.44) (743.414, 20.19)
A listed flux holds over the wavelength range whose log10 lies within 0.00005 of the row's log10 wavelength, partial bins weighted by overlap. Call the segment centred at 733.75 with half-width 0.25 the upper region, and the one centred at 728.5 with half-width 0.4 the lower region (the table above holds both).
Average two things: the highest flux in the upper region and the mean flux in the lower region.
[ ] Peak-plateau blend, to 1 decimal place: 20.0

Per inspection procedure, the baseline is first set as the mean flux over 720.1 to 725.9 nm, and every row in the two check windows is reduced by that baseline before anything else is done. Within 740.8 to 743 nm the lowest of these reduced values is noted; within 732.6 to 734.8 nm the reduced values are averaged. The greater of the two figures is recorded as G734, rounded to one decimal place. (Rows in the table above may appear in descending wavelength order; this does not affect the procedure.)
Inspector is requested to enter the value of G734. 1.2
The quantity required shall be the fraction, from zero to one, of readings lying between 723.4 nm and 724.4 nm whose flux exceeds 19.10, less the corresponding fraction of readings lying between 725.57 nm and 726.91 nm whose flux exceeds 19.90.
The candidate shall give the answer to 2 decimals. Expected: 0.04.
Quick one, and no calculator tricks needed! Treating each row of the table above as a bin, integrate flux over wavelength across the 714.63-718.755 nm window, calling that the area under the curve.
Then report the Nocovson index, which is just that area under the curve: 75.3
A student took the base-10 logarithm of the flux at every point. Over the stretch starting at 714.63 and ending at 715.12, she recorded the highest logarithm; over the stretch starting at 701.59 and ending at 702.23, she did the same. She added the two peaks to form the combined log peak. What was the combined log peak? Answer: 2.57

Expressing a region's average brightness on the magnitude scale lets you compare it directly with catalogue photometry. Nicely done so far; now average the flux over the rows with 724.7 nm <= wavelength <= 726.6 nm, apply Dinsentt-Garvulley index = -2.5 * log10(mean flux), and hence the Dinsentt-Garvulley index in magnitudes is -3.20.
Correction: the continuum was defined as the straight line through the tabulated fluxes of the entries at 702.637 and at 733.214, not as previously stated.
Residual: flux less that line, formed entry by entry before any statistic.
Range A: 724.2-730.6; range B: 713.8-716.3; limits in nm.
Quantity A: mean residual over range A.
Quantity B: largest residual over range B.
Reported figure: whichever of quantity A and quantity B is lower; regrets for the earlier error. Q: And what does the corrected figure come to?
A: -1.5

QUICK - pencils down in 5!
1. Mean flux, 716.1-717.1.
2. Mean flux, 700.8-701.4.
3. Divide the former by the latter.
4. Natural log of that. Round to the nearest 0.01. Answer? -0.14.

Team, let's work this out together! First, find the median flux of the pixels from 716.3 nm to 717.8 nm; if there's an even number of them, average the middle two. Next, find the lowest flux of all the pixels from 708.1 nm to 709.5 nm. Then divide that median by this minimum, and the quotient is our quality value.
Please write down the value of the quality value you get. 1.05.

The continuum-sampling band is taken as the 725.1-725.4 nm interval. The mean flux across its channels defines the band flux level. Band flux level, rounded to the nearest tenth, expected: 18.9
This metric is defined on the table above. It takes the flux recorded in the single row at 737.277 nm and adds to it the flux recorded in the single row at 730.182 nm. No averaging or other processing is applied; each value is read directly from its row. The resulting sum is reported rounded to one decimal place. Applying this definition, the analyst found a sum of 40.9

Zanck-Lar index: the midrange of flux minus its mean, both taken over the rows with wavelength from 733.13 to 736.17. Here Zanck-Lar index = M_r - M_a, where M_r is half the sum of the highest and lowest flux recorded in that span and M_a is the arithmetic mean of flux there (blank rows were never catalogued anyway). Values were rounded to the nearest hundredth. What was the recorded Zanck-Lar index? 0.13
